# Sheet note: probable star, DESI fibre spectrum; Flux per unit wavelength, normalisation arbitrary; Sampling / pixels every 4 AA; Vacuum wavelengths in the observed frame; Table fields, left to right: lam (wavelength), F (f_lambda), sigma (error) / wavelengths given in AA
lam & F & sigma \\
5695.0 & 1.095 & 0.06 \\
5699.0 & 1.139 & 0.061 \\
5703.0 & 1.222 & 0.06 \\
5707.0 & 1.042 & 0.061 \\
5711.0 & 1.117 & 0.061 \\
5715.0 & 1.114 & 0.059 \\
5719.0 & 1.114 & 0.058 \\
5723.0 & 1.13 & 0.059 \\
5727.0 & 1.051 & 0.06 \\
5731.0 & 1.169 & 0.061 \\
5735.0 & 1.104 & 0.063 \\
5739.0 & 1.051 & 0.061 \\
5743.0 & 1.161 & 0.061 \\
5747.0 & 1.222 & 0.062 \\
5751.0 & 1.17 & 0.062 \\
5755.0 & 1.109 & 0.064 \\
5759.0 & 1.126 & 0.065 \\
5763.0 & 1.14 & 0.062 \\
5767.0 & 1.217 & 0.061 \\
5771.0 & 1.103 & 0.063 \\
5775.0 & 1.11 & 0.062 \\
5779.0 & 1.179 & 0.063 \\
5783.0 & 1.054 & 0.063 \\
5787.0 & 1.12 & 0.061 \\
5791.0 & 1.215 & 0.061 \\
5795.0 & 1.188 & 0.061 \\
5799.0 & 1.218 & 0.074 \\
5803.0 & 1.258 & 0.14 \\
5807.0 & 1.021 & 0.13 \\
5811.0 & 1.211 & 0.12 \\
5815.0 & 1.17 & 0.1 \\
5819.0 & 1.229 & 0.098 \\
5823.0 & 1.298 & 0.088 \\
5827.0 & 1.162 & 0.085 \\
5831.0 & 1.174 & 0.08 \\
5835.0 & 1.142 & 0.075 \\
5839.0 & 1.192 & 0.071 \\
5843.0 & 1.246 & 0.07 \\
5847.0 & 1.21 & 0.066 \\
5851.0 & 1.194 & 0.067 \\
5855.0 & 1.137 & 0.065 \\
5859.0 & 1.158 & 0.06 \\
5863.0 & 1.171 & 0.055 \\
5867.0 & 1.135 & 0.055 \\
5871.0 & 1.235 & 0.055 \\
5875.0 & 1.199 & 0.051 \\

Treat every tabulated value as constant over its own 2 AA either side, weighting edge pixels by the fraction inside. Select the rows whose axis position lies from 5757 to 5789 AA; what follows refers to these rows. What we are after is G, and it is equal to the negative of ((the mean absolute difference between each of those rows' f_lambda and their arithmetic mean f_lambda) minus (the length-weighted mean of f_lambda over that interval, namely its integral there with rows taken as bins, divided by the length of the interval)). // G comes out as 1.10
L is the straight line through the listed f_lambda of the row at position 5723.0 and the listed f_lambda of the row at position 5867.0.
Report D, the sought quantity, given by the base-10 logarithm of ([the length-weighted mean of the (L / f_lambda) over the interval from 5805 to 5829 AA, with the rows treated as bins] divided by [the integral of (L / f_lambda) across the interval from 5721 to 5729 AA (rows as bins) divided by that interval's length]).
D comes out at -0.032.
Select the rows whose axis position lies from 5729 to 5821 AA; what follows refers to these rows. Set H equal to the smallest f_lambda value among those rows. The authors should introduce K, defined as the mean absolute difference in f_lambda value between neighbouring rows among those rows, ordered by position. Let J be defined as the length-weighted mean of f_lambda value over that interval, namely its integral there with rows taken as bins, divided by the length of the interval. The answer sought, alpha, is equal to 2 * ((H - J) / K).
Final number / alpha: -3.6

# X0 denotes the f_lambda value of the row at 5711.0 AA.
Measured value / 1.117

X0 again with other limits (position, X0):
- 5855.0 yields 1.137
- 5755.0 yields 1.109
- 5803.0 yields 1.258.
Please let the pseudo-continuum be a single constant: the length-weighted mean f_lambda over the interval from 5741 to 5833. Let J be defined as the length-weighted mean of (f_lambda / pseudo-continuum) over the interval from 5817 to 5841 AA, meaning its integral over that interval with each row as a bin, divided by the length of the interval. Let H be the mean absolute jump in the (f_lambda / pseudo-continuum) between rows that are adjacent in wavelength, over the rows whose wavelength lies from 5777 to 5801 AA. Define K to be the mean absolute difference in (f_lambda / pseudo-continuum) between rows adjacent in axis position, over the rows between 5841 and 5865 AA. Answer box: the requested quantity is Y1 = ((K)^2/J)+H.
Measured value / 0.059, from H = 0.059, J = 1.03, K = 0.024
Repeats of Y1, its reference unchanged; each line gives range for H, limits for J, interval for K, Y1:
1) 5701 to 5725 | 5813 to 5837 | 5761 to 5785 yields 0.051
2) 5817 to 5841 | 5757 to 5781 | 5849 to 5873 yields 0.053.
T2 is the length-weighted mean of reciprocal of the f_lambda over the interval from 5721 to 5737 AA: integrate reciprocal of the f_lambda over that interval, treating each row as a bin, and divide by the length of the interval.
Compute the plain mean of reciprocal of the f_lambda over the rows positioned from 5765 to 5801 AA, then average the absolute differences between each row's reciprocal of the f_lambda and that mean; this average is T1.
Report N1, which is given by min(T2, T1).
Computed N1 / 0.040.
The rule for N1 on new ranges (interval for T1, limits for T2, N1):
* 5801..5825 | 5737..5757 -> 0.052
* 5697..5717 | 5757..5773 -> 0.033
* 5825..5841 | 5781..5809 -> 0.011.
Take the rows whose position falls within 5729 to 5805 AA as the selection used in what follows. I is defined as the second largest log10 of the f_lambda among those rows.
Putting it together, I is 0.087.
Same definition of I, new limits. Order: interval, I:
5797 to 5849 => 0.100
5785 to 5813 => 0.086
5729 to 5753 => 0.068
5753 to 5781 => 0.072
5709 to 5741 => 0.053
